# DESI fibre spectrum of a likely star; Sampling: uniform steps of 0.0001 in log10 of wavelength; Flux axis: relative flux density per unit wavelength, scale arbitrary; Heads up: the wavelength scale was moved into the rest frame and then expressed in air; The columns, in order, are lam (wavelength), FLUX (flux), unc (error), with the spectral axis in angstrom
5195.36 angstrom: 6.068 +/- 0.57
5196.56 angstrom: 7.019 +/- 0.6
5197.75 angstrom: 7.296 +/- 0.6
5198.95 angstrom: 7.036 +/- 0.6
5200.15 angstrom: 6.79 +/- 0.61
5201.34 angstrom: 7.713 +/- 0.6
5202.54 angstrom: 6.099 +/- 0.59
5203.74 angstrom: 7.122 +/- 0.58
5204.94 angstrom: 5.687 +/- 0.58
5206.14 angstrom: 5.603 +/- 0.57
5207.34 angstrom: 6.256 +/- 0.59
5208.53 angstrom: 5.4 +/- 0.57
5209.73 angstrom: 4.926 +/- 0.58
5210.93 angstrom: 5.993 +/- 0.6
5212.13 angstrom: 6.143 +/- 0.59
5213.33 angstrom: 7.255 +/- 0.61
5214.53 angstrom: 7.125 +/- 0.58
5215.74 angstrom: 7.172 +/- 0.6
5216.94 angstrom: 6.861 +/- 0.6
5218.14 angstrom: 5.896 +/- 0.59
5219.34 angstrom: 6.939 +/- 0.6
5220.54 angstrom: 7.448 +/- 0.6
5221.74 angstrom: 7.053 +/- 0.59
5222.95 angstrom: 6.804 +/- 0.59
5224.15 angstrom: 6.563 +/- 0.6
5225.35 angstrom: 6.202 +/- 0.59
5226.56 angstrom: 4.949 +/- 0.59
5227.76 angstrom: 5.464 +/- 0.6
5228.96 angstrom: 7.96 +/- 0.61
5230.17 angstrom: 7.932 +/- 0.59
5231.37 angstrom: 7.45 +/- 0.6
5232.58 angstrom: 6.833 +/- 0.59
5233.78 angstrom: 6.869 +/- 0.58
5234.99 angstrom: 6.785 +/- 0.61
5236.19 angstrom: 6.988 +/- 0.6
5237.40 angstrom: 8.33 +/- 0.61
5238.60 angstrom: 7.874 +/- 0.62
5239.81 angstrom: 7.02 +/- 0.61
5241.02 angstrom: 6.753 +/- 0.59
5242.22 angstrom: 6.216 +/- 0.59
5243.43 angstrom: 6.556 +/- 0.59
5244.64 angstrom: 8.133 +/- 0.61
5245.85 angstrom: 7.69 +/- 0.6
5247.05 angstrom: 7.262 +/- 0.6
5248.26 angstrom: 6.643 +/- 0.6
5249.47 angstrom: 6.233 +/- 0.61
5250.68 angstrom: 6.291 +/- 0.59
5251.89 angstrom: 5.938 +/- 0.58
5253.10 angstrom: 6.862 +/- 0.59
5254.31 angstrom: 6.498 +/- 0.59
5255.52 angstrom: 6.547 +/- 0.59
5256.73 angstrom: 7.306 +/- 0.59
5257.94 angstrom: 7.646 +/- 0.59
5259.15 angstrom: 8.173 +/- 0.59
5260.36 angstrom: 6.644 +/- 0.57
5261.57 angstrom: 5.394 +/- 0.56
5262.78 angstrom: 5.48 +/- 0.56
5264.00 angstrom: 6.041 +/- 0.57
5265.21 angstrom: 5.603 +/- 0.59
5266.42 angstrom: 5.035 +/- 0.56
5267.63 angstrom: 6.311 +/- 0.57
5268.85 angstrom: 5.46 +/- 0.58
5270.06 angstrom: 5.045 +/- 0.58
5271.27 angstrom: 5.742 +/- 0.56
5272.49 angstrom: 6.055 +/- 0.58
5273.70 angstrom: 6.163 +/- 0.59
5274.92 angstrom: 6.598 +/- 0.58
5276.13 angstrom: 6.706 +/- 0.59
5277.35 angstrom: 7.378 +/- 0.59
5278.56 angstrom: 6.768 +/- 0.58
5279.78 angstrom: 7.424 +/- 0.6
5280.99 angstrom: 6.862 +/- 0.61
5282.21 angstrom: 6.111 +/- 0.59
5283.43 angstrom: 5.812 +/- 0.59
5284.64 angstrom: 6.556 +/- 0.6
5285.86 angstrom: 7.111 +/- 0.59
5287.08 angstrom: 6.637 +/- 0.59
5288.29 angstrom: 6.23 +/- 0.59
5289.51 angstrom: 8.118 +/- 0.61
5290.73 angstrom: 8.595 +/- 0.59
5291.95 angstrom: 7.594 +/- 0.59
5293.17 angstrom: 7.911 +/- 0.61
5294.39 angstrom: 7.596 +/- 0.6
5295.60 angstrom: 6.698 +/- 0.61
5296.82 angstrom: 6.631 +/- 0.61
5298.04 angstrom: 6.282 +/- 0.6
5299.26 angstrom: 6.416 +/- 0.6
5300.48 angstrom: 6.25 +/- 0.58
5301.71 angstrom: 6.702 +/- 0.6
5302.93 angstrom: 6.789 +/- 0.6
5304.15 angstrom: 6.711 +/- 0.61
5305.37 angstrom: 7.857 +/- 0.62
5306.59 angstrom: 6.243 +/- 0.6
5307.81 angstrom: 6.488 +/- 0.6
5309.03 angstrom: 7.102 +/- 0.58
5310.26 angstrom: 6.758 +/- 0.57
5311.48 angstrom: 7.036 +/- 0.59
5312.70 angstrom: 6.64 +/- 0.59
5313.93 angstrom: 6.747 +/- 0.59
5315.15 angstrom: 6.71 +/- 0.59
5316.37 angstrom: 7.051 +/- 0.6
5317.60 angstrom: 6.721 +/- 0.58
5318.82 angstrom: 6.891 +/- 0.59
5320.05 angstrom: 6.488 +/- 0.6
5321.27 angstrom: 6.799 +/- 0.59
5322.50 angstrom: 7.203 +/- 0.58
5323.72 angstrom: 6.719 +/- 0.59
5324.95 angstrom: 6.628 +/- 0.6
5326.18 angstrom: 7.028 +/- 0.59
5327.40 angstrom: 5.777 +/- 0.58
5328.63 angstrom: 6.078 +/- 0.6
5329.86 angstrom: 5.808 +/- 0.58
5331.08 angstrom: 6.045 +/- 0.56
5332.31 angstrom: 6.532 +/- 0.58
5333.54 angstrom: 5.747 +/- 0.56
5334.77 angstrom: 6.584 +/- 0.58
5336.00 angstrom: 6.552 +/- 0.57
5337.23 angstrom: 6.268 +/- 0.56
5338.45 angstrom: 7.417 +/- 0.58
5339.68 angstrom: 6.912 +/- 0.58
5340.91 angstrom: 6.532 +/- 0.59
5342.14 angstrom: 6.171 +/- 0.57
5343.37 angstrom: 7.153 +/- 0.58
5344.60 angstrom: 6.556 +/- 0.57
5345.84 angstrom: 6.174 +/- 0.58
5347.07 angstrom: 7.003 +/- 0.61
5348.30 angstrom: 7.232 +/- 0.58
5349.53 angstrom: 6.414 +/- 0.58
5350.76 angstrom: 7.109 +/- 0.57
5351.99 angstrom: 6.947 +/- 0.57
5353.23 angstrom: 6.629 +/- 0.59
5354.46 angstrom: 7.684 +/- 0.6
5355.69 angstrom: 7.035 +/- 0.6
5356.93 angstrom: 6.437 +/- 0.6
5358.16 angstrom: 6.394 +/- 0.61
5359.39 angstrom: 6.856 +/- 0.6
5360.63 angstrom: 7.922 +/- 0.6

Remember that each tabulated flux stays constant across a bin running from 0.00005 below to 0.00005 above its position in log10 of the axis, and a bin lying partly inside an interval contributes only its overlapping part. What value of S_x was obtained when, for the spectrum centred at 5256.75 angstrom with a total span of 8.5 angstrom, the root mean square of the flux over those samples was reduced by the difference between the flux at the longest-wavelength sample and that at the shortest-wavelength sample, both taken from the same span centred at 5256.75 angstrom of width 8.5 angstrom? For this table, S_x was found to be 7.3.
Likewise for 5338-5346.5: 8.0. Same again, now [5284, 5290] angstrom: 5.4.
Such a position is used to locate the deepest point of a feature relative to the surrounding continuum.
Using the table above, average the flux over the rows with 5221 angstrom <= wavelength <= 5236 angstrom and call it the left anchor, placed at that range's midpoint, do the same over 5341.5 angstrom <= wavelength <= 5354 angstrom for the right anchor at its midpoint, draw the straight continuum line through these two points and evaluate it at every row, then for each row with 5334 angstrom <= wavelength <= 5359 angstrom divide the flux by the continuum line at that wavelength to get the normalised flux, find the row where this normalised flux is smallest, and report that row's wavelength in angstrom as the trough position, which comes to 5342.14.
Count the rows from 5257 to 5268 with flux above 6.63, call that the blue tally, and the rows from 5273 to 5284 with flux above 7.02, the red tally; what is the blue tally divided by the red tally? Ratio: 1.5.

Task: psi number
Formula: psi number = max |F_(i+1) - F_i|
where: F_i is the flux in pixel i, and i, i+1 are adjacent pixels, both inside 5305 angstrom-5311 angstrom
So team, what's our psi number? 1.61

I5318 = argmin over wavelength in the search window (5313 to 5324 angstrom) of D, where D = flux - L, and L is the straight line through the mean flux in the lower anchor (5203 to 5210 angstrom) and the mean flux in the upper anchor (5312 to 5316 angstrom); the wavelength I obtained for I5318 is 5320.05 angstrom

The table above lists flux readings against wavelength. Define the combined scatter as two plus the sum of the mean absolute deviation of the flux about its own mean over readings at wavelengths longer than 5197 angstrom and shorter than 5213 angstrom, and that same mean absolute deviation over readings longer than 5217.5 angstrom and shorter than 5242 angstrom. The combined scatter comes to 3.3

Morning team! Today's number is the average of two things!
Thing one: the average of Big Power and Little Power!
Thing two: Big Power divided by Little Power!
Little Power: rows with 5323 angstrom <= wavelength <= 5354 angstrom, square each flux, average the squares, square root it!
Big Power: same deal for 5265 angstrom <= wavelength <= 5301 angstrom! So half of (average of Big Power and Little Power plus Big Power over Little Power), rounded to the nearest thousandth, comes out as 3.810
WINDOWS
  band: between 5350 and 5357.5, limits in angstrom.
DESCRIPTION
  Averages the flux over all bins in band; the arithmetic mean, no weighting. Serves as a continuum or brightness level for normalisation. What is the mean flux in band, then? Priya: 7.0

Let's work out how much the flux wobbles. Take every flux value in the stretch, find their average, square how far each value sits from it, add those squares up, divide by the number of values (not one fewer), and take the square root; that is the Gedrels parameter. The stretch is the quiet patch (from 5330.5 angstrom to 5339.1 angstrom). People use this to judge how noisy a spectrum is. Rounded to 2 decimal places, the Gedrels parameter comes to 0.49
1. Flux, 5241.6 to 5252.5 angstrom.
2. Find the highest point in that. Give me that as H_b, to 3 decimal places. 8.133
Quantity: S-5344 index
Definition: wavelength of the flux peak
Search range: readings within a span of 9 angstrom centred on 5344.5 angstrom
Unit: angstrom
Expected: 5348.30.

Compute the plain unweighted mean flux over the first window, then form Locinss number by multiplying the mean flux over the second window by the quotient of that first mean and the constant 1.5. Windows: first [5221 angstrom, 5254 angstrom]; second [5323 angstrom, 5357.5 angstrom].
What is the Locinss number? 30.3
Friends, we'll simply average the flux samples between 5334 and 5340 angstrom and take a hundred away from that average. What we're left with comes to -93.3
